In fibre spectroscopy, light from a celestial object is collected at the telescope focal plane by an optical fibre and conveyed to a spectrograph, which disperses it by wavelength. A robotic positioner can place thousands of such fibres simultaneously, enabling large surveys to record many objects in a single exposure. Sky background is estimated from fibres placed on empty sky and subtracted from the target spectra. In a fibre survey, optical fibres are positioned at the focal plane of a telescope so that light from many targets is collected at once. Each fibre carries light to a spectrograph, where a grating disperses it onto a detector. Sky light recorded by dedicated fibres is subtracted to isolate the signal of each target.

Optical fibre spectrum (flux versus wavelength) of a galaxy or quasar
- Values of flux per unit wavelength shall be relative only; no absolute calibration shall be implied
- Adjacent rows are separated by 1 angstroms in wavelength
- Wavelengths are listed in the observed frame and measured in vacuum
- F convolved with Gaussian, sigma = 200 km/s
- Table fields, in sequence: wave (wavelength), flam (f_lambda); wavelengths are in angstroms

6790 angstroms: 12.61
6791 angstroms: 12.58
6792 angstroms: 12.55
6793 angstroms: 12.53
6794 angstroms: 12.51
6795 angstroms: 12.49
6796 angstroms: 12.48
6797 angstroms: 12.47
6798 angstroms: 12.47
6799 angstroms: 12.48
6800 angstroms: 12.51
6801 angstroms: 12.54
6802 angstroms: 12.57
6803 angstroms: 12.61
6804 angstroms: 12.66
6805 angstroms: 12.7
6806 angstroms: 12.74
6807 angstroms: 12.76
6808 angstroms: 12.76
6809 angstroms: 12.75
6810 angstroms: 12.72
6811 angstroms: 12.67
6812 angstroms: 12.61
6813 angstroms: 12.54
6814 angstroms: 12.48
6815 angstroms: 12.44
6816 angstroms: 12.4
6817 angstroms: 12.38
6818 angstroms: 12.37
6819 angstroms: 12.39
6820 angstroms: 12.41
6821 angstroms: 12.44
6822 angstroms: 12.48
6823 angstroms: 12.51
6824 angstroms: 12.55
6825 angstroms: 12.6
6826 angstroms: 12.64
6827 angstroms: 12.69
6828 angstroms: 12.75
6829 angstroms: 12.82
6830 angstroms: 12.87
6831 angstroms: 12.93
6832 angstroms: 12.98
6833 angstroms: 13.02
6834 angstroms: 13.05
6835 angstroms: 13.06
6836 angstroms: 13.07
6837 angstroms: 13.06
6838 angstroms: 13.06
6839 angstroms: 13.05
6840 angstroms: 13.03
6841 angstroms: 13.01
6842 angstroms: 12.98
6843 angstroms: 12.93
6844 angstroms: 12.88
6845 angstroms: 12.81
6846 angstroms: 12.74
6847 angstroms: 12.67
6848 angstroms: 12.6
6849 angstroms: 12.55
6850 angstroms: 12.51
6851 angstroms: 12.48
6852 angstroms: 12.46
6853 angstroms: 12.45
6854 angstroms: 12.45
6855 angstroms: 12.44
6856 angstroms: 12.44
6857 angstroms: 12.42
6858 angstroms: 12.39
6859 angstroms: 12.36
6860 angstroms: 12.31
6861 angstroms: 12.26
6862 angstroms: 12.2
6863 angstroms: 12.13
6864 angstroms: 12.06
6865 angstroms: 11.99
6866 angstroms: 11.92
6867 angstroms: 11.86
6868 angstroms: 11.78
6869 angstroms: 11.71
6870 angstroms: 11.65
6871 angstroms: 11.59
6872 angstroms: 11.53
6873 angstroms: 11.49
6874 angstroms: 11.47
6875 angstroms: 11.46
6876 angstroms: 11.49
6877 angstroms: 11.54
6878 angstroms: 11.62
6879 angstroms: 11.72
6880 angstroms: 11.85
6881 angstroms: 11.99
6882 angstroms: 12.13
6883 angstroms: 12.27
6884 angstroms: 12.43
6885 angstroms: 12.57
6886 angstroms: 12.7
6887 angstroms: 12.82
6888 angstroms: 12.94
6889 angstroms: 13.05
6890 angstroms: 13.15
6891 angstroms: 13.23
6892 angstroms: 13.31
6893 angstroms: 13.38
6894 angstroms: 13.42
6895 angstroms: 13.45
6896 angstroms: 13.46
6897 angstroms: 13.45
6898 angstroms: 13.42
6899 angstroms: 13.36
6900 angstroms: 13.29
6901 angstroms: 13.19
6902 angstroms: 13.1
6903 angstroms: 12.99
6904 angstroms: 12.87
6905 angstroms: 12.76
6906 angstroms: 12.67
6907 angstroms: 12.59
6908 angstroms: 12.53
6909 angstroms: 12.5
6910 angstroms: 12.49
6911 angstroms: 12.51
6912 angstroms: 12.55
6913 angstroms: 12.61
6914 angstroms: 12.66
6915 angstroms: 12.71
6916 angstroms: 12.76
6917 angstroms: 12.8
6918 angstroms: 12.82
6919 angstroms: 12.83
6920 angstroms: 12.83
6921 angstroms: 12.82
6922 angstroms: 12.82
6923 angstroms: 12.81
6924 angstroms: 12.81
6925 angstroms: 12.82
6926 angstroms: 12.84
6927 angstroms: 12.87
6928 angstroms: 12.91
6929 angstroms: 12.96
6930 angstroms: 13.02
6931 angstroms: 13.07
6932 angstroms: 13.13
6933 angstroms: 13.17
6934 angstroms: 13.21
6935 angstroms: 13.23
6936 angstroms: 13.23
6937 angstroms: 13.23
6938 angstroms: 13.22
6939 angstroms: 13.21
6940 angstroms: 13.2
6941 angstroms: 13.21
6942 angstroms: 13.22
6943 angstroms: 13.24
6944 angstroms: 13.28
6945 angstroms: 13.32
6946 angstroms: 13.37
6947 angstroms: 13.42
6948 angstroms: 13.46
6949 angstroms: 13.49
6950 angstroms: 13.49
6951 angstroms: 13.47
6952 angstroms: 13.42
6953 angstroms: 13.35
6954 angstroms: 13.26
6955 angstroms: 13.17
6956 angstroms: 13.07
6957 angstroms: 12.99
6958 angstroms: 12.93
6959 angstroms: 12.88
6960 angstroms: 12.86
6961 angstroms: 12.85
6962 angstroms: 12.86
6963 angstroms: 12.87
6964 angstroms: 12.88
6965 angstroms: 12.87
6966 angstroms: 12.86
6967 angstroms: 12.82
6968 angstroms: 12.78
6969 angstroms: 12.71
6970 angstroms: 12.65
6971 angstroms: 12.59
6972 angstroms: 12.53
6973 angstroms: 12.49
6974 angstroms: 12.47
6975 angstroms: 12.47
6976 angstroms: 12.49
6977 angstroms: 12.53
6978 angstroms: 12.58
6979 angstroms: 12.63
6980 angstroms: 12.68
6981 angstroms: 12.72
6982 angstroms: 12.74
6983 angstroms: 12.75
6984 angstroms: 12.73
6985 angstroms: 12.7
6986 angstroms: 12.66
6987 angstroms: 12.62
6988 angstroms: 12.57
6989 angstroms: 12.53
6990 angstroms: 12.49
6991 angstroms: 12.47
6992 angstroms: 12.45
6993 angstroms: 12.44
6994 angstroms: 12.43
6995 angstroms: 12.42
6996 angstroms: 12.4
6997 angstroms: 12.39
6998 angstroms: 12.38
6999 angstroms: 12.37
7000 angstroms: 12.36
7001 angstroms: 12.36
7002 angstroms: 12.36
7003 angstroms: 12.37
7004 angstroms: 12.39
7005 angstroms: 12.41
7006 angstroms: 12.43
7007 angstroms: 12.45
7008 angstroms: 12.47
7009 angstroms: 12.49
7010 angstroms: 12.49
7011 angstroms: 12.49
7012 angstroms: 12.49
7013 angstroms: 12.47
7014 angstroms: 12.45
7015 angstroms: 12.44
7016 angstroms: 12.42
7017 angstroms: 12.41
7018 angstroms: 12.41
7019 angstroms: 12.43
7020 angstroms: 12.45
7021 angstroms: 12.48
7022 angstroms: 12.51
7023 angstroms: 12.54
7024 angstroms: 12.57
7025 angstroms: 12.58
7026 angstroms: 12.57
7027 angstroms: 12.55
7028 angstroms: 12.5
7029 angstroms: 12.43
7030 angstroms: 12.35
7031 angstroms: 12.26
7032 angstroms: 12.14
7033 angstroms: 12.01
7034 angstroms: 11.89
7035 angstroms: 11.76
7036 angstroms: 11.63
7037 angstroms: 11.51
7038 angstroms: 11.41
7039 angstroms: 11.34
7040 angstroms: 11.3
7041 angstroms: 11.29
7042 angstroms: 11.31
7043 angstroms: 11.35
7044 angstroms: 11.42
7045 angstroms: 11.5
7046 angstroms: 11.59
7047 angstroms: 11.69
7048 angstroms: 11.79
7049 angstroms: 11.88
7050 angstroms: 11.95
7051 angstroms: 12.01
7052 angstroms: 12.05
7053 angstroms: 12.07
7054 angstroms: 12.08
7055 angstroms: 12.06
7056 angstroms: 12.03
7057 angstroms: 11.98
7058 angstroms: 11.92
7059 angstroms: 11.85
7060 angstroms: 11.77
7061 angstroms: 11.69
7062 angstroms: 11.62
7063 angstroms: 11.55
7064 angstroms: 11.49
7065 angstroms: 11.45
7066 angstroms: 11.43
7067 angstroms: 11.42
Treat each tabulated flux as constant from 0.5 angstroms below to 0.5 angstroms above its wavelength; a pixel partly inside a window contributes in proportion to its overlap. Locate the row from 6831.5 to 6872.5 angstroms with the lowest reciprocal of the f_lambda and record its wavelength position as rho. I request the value 6836 angstroms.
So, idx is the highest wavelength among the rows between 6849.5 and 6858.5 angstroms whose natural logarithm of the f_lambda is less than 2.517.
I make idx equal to 6858 angstroms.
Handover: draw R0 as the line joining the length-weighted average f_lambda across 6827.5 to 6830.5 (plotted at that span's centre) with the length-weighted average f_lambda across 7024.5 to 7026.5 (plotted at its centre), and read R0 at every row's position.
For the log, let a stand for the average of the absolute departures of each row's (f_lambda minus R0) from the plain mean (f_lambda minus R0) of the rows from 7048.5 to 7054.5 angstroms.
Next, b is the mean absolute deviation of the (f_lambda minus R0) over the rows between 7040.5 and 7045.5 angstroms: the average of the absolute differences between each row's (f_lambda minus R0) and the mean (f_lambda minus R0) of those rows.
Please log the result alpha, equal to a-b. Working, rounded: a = 0.06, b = 0.07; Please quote -0.01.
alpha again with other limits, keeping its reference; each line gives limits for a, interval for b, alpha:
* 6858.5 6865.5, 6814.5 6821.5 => 0.08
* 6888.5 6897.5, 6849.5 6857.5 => 0.11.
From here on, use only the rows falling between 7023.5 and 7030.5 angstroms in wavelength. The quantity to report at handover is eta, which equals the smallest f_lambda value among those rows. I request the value 12.35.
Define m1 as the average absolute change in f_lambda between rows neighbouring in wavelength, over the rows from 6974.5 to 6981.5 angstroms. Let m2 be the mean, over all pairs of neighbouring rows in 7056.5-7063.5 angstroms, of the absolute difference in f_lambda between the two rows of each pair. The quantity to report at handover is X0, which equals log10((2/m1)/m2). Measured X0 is 2.83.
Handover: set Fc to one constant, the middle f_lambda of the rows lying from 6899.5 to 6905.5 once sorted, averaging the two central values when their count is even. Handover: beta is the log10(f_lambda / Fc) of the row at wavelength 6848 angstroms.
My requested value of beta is -0.015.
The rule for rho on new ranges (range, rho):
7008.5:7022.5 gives 7022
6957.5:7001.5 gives 6958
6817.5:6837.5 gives 6836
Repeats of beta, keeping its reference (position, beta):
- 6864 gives -0.034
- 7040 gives -0.062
